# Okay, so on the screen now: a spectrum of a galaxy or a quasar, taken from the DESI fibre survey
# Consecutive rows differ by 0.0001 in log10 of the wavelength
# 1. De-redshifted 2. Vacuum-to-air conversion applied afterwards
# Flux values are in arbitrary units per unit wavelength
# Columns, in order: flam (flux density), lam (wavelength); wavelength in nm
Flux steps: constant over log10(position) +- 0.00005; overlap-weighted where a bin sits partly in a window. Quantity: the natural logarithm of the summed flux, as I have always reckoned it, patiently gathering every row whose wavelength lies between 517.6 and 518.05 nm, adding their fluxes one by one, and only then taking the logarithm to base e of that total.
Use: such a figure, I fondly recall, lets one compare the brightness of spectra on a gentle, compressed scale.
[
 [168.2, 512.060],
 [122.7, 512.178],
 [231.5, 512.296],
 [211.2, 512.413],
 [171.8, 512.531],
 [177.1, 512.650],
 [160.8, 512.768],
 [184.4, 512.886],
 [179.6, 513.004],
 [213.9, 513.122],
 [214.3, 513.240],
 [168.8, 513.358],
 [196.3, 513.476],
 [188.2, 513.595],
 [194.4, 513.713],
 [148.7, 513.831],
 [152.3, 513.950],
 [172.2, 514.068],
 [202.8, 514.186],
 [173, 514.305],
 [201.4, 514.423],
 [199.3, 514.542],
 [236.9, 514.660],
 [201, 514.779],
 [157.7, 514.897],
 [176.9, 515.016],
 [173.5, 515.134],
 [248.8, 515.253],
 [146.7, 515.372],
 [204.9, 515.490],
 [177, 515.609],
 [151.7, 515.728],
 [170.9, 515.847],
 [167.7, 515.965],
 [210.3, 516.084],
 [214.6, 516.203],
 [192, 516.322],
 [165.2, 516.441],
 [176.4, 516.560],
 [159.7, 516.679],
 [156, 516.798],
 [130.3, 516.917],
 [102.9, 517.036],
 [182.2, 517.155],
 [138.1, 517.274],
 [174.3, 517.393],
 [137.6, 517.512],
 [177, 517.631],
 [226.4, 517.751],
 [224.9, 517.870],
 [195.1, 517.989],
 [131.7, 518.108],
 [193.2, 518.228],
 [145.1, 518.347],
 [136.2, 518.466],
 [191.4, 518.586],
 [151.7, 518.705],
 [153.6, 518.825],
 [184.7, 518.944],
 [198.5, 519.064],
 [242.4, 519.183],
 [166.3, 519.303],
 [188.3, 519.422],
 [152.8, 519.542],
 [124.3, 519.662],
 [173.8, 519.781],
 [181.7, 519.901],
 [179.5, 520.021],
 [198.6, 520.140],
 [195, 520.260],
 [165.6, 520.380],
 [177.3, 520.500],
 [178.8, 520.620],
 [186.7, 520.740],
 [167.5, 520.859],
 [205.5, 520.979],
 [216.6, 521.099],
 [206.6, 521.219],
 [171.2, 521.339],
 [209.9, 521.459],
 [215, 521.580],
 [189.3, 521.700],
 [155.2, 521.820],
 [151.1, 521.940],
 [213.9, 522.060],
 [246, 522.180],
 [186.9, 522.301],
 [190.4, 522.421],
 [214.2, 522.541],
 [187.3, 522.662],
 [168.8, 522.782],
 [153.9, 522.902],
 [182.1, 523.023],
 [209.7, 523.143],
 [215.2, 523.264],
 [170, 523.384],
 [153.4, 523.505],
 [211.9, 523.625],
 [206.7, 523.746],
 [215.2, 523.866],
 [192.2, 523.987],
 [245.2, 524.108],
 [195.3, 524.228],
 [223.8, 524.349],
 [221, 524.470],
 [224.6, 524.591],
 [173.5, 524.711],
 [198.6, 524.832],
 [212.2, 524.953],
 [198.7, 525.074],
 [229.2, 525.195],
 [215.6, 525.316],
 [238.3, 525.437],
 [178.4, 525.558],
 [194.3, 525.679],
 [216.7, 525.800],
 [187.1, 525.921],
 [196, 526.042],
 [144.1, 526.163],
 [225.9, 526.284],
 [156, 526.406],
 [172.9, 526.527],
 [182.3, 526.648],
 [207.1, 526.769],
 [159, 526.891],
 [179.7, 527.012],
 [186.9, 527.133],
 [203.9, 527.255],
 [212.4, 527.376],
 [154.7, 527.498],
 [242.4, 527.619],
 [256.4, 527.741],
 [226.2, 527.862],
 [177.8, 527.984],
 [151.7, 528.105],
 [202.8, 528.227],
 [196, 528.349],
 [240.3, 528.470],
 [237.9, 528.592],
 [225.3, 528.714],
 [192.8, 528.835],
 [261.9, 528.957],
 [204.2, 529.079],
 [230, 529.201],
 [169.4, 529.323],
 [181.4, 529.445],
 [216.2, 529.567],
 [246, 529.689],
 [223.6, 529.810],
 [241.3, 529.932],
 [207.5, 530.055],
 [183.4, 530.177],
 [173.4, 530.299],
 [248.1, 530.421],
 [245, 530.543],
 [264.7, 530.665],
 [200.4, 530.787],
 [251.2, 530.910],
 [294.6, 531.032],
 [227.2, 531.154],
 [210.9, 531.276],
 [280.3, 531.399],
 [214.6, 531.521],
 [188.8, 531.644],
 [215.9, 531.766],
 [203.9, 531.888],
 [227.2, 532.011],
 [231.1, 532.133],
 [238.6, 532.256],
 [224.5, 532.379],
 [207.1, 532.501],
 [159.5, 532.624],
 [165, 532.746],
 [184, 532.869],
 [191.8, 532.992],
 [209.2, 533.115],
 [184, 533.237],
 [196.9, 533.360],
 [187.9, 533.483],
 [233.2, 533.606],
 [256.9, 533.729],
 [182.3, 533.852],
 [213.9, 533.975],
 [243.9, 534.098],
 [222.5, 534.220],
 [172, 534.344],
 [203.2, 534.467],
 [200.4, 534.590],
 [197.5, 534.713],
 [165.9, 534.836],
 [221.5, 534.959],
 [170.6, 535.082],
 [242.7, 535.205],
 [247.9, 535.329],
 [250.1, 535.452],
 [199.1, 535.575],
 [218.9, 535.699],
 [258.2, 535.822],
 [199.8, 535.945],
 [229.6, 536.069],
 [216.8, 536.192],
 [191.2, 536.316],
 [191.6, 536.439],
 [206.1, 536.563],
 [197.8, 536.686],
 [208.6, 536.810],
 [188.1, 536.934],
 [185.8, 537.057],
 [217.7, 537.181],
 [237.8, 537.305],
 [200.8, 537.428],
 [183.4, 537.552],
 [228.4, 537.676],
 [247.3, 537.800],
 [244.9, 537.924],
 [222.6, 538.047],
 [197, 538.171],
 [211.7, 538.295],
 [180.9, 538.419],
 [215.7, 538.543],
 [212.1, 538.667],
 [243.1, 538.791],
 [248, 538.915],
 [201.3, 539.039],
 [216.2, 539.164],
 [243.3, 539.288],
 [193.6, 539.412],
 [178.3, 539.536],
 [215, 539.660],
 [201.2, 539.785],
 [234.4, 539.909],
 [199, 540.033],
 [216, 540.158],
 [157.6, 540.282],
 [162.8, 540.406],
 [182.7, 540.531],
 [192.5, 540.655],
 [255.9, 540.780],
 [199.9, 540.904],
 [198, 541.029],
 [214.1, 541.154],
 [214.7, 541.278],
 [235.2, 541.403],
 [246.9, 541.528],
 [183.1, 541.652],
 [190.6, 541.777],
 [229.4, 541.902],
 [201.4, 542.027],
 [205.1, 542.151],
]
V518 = 6.7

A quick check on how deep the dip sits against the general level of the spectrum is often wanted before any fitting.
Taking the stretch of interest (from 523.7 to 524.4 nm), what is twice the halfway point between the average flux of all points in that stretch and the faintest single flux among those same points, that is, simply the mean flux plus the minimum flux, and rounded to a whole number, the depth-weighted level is 405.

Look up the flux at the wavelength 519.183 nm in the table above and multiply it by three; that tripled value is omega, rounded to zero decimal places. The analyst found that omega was 727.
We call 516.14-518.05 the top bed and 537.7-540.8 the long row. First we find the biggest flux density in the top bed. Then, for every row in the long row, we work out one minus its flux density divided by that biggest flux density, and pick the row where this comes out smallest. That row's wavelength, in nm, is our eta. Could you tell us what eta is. 540.780 nm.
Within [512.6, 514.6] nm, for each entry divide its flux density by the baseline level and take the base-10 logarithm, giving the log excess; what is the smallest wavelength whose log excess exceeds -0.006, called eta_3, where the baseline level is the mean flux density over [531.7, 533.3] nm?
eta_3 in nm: 513.122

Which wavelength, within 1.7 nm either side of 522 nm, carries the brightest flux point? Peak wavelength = 522.180 nm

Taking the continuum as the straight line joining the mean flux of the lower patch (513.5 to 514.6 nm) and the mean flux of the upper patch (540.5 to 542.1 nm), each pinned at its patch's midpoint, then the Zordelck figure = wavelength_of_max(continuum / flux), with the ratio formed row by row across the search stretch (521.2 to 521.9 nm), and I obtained 521.820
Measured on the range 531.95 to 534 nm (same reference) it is 532.624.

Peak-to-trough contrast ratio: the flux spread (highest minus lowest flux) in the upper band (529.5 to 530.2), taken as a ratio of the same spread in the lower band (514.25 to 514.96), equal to 0.8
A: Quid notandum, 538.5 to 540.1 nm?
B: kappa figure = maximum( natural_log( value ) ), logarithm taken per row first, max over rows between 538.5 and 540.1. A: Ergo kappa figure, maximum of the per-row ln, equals 5.51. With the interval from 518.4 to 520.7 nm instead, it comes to 5.49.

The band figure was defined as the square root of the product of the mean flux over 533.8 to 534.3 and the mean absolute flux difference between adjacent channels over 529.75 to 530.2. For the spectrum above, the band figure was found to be 74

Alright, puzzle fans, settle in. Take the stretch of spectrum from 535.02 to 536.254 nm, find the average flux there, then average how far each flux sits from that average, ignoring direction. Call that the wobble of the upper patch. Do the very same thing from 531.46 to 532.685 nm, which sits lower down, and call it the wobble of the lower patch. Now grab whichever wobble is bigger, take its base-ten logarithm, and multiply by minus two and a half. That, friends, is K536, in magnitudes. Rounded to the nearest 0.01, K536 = -3.37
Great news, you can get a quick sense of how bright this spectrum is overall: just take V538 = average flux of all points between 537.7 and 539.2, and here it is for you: 220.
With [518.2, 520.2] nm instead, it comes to 174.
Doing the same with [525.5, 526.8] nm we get 187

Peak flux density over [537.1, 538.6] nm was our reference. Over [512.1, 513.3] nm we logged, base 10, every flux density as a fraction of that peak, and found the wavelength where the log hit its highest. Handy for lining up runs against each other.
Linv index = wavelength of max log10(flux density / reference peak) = 512.296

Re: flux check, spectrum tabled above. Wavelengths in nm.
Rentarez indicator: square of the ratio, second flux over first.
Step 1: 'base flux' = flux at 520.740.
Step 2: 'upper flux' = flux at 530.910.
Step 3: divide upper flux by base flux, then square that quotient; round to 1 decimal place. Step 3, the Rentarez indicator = 1.8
